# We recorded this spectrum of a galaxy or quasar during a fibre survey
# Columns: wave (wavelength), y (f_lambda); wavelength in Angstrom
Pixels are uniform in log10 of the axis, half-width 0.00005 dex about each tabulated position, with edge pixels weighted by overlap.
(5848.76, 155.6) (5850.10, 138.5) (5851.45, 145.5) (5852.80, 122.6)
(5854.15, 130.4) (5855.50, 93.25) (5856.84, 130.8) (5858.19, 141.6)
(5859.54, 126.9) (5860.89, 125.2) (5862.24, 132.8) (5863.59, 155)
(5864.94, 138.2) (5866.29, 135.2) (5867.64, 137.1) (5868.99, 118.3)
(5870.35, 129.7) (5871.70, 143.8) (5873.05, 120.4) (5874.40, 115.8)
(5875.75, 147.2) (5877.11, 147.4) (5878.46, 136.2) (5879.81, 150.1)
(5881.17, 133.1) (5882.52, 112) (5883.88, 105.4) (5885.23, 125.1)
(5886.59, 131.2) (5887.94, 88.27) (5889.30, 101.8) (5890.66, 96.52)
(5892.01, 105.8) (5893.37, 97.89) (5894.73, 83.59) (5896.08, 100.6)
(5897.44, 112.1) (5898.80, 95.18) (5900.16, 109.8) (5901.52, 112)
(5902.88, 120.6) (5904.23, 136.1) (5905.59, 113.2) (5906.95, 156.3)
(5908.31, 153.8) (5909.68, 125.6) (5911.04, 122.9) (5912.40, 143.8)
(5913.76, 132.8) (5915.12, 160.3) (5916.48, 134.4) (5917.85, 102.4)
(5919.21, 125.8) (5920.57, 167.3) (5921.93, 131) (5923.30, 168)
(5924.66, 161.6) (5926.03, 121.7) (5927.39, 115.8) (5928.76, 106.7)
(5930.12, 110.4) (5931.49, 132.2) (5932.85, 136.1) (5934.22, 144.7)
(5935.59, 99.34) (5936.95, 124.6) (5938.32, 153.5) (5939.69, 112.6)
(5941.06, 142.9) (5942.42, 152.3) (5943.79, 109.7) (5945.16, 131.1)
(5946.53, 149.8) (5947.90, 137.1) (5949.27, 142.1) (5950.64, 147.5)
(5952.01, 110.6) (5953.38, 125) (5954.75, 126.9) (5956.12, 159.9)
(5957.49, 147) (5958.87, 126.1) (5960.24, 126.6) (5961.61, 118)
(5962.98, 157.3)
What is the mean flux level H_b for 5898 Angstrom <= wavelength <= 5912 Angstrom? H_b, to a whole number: 125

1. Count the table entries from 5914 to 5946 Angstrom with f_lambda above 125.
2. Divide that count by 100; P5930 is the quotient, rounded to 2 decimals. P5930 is 0.14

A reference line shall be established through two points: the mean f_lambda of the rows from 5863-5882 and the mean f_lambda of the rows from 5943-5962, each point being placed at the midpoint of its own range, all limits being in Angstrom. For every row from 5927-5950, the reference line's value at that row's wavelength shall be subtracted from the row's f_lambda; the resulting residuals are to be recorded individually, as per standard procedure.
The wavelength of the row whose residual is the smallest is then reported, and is 5935.59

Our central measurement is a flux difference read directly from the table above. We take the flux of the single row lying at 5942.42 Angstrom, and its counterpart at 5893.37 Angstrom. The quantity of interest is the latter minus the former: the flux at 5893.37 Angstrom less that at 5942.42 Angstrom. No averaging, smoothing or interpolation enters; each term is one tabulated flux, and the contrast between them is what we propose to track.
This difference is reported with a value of -54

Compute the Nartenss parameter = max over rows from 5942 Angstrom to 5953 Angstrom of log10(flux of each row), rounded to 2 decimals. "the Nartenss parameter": 2.18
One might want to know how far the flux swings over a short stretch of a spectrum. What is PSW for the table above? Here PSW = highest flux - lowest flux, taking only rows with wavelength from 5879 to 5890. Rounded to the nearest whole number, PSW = 62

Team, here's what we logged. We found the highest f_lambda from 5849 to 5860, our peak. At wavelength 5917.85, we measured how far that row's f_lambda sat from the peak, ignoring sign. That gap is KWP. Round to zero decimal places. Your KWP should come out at 43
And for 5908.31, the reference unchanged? 8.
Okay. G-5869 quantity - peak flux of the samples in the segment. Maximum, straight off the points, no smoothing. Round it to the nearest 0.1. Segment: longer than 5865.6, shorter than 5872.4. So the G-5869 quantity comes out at 143.8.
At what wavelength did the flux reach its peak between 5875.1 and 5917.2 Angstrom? 5915.12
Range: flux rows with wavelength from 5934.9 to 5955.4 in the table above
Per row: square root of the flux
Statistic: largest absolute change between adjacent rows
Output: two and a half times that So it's 4.7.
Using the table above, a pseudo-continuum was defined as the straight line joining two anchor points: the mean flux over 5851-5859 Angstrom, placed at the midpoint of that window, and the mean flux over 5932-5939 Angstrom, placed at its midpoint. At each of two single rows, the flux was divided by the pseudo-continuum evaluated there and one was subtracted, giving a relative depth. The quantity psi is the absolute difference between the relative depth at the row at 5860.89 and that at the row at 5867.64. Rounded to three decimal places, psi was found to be 0.090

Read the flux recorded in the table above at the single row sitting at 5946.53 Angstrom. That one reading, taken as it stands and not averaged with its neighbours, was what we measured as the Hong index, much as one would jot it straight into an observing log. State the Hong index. 149.8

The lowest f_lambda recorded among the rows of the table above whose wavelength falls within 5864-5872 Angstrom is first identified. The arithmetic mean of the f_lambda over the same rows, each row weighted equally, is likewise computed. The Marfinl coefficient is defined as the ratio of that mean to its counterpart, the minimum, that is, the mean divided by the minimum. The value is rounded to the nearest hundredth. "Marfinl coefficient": 1.13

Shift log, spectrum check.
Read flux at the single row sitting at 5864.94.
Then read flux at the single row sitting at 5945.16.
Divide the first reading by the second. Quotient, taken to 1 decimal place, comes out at 1.1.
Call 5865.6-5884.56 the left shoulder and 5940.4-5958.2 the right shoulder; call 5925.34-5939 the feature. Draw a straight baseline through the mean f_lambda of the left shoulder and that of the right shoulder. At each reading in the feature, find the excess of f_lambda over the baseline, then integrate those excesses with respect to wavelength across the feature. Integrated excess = -152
